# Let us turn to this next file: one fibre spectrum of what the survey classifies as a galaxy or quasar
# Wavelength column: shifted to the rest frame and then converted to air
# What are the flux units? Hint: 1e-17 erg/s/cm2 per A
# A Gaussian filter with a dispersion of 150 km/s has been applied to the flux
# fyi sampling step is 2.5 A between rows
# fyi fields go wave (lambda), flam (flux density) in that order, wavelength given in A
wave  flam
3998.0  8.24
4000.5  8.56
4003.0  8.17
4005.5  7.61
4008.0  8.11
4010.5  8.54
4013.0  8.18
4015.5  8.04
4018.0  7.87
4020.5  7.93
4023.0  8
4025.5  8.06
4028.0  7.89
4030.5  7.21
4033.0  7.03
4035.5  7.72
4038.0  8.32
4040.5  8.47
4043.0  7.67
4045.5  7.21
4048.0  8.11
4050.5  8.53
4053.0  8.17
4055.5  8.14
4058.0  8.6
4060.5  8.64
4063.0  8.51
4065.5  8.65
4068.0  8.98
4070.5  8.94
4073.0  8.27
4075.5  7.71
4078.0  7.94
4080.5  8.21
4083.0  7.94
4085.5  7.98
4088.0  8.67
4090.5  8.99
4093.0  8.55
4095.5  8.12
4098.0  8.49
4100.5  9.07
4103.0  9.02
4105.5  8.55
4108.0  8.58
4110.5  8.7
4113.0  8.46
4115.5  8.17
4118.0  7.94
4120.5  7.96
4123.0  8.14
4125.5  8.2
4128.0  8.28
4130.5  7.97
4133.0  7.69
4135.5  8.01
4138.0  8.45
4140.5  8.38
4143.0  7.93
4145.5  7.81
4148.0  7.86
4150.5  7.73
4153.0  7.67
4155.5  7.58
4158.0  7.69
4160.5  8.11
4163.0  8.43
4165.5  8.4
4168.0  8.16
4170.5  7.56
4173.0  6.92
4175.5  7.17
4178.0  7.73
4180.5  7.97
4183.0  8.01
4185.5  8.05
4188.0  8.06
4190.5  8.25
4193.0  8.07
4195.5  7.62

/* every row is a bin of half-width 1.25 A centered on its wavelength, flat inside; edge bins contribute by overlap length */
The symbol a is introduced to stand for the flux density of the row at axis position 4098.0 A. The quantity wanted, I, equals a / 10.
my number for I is 0.849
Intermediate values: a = 8.49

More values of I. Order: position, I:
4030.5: 0.721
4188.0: 0.806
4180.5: 0.797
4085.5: 0.798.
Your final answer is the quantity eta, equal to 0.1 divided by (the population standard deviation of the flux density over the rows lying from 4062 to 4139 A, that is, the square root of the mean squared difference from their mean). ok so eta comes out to 0.256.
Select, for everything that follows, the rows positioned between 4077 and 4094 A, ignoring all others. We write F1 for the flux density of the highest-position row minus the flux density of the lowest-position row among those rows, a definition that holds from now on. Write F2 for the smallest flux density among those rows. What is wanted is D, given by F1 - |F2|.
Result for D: -7.3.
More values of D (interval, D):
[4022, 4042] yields -6.6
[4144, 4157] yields -7.8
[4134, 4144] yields -8.0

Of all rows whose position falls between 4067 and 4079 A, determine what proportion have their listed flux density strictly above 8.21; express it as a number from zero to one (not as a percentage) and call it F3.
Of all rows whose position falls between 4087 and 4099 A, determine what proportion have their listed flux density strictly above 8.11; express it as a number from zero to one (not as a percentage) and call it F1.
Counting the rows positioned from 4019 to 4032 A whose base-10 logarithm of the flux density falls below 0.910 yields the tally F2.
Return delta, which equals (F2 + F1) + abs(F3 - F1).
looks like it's 6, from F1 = 1.00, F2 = 5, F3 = 0.6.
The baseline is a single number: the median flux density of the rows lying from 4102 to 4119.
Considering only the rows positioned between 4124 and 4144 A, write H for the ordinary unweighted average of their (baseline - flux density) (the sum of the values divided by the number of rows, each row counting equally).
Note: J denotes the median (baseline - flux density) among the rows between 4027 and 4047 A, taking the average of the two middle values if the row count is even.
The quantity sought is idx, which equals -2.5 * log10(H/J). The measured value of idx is 0.7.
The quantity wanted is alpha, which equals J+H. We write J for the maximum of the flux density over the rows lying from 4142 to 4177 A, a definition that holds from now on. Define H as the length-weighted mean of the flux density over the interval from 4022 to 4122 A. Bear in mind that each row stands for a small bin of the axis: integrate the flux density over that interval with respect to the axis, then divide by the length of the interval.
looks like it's 16.7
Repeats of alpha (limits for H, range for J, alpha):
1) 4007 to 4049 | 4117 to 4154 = 16.4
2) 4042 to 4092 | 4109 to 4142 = 17.0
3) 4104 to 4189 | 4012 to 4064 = 16.7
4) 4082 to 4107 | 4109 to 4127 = 17.2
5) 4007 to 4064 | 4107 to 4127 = 16.7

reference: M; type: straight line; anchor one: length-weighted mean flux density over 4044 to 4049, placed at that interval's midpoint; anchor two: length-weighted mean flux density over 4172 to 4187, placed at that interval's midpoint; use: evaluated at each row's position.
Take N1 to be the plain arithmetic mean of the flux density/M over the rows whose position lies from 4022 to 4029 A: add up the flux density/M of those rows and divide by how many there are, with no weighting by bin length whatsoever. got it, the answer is 1.05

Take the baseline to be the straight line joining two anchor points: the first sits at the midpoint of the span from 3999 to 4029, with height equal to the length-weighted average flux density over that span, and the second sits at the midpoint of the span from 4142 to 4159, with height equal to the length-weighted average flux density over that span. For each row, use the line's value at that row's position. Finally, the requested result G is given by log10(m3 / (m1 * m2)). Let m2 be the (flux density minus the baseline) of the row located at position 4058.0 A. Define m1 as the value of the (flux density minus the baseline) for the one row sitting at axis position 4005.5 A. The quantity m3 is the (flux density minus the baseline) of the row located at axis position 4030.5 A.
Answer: 0.43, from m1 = -0.5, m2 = 0.62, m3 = -0.83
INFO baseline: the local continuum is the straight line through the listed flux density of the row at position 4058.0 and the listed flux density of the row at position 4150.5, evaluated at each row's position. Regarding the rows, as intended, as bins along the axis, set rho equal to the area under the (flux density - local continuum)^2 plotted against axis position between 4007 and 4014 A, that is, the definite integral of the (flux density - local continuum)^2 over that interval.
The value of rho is 4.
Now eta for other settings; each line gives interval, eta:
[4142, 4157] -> 0.852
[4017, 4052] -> 0.226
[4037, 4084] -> 0.230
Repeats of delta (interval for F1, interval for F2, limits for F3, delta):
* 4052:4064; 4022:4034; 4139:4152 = 7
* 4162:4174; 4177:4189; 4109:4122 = 6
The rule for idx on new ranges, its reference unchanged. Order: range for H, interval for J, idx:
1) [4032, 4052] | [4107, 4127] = -0.7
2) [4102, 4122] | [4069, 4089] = 1.4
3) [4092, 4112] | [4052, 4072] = -0.2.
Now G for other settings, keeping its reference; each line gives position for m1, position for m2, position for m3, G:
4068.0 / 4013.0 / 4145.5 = -0.32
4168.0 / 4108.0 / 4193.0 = 0.11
